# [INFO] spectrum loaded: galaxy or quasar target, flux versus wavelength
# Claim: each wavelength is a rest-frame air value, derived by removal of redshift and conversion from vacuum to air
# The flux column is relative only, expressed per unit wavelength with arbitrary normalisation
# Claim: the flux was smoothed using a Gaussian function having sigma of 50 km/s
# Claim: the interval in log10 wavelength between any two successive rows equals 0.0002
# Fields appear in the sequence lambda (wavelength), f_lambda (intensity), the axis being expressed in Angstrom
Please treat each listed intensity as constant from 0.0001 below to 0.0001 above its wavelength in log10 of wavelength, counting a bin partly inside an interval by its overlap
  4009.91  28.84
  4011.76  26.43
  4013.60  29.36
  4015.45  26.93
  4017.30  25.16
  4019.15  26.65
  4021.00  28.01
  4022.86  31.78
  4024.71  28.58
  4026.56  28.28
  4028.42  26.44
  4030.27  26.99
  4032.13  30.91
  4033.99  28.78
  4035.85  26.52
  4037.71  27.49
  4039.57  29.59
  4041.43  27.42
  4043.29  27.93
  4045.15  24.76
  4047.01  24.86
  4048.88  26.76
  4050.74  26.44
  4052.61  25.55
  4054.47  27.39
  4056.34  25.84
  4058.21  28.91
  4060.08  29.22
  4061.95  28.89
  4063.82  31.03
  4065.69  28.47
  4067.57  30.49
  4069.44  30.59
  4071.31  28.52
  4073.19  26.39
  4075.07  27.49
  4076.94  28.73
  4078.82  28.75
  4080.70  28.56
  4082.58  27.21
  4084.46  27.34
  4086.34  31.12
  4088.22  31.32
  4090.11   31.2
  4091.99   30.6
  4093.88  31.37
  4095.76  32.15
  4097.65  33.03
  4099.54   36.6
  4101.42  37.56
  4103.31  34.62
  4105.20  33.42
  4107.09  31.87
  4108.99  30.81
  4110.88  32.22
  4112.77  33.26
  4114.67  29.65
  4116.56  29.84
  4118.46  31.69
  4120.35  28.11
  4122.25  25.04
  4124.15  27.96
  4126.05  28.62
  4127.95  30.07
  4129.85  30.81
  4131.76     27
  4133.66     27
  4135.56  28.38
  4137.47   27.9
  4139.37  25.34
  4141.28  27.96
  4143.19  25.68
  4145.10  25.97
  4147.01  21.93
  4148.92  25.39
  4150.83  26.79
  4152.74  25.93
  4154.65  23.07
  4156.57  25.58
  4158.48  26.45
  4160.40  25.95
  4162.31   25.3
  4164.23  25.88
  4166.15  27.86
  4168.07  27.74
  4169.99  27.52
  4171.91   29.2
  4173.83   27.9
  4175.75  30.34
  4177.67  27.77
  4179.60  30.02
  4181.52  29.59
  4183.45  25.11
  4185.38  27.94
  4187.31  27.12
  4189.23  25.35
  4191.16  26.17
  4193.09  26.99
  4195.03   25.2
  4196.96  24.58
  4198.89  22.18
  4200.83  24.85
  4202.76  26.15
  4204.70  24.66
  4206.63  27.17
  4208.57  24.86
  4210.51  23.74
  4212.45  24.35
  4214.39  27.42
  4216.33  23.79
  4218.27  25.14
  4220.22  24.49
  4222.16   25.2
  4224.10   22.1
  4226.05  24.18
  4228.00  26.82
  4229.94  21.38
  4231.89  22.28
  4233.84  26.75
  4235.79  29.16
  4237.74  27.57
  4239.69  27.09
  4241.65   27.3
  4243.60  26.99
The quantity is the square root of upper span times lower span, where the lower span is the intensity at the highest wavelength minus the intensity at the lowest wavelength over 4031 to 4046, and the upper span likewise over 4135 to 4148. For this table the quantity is 6.3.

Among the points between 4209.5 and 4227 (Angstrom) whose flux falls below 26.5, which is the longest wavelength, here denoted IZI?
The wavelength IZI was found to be 4226.05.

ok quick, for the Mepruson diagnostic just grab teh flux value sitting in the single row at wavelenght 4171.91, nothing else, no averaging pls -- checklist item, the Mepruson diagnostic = 29.2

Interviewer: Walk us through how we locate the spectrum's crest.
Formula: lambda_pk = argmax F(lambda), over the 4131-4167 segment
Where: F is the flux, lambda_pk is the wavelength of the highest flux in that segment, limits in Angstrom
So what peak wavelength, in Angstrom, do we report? 4135.56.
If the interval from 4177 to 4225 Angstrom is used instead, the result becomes 4179.60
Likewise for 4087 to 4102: 4101.42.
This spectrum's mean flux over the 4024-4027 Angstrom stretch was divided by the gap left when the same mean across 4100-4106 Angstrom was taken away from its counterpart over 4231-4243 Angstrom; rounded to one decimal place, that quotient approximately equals -3.3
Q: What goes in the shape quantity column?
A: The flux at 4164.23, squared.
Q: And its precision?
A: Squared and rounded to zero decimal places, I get 670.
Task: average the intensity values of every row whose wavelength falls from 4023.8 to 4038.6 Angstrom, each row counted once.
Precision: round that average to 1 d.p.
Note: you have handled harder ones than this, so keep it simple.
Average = 28.0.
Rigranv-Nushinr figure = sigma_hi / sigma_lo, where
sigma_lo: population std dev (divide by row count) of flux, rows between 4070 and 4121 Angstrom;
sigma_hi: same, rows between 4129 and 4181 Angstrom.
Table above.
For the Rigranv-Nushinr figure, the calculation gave 0.7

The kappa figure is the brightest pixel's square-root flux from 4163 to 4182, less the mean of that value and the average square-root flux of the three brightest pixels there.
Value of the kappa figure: 0.02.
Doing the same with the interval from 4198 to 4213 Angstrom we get 0.05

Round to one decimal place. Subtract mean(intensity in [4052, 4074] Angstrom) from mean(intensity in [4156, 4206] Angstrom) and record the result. -1.8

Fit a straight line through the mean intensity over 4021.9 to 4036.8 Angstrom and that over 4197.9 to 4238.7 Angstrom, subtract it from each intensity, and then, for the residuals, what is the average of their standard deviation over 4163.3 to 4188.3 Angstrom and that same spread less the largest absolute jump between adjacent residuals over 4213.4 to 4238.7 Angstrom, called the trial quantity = -1.2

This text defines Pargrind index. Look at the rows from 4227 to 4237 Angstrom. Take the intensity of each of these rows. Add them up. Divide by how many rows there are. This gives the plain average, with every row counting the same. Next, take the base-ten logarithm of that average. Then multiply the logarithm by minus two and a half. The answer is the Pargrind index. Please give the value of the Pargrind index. -3.51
